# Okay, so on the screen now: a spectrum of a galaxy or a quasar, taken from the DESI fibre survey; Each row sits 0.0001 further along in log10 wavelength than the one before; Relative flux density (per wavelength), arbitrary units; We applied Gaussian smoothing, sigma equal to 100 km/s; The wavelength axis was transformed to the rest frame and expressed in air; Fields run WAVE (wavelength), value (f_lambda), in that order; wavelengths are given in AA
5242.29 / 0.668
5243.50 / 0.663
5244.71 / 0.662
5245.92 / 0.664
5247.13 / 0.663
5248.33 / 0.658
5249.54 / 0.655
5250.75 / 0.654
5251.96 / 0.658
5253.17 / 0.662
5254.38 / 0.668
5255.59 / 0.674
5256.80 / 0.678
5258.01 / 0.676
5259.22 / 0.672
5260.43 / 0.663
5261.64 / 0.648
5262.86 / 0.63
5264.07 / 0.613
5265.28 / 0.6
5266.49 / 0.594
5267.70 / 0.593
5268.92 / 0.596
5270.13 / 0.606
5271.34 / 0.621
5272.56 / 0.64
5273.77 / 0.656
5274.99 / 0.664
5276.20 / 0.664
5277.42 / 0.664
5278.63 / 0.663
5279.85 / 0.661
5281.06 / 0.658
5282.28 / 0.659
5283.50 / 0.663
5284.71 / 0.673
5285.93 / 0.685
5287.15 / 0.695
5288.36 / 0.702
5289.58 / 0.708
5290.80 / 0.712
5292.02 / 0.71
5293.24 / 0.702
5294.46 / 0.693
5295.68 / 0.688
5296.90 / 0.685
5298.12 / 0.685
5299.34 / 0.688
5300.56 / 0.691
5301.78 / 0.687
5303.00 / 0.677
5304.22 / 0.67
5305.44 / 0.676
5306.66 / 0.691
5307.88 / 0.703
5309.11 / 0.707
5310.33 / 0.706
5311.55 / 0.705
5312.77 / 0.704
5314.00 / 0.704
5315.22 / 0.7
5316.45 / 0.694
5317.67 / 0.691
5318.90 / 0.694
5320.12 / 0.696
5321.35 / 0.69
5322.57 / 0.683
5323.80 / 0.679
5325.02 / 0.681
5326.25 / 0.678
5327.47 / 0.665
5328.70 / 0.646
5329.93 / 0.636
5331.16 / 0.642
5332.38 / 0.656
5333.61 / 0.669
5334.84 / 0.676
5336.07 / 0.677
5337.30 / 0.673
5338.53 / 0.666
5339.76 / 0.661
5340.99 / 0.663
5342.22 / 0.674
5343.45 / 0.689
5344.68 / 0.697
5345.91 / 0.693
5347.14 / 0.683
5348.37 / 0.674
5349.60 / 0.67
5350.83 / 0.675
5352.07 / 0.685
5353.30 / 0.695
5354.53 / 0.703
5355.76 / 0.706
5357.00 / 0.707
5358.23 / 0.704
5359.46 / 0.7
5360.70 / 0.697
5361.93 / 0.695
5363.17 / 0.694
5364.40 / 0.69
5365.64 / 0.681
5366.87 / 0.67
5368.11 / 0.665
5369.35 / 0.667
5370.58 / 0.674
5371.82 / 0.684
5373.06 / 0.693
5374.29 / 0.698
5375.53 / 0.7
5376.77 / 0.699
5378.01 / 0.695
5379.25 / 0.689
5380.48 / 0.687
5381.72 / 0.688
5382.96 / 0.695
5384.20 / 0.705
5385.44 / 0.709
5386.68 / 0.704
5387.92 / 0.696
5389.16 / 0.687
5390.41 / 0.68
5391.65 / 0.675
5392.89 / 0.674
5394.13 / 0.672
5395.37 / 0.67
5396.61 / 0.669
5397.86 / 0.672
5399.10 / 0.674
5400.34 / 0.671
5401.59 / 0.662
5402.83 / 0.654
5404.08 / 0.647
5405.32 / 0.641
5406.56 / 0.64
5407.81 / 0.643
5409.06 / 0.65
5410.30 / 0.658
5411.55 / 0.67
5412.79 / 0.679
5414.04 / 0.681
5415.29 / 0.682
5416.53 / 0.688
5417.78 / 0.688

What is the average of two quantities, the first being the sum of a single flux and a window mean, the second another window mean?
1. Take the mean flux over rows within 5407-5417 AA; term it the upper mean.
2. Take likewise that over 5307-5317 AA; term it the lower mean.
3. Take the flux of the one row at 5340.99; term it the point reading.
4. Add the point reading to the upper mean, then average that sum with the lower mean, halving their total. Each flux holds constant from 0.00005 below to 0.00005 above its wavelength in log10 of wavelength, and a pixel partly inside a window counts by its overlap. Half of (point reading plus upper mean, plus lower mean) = 1.02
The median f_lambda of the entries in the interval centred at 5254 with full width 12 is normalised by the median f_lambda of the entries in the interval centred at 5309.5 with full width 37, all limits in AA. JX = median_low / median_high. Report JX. 0.96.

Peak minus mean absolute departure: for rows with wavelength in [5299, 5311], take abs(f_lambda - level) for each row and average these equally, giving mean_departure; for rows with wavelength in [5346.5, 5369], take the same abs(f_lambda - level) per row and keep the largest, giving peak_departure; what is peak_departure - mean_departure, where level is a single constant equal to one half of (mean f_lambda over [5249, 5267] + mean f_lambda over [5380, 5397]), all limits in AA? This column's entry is 0.017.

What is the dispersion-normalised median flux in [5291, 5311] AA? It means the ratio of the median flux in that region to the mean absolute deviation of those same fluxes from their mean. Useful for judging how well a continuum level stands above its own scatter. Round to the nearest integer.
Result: 75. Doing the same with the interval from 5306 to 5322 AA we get 123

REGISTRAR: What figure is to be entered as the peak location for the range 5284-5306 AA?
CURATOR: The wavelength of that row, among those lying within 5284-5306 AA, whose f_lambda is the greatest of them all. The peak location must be 5290.80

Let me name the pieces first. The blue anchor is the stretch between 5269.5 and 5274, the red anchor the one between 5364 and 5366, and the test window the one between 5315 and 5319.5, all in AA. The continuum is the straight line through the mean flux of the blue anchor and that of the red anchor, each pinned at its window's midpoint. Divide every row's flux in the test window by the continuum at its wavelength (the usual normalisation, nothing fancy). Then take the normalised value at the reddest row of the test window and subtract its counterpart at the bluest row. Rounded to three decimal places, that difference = -0.013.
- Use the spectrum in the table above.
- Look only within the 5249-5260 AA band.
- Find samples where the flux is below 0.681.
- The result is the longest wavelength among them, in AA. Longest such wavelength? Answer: 5259.22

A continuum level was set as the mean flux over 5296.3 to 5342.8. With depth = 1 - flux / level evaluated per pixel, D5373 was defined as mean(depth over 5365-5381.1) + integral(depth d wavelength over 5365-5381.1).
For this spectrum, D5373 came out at -0.10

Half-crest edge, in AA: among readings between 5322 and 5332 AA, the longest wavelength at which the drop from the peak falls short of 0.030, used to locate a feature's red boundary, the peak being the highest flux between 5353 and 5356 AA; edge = 5326.25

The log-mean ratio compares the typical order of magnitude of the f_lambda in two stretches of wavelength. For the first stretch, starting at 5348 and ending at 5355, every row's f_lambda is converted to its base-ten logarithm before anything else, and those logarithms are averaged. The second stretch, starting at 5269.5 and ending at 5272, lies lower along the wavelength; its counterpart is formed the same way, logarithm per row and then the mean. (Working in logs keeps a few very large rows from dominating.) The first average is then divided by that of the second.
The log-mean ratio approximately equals 0.78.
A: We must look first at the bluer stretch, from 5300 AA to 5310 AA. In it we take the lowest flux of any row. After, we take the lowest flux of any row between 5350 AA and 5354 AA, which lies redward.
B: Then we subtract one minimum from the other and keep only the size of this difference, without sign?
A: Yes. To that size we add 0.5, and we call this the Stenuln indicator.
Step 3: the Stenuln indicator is 0.505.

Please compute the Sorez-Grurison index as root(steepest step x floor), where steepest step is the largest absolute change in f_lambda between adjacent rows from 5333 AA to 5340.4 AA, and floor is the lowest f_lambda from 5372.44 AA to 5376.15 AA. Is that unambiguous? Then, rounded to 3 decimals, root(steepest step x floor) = 0.070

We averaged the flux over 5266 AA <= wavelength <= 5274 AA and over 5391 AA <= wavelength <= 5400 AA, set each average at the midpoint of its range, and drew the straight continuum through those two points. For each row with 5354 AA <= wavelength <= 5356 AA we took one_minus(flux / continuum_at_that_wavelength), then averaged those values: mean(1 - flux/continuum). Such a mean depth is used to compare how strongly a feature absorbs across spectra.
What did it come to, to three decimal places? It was -0.077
